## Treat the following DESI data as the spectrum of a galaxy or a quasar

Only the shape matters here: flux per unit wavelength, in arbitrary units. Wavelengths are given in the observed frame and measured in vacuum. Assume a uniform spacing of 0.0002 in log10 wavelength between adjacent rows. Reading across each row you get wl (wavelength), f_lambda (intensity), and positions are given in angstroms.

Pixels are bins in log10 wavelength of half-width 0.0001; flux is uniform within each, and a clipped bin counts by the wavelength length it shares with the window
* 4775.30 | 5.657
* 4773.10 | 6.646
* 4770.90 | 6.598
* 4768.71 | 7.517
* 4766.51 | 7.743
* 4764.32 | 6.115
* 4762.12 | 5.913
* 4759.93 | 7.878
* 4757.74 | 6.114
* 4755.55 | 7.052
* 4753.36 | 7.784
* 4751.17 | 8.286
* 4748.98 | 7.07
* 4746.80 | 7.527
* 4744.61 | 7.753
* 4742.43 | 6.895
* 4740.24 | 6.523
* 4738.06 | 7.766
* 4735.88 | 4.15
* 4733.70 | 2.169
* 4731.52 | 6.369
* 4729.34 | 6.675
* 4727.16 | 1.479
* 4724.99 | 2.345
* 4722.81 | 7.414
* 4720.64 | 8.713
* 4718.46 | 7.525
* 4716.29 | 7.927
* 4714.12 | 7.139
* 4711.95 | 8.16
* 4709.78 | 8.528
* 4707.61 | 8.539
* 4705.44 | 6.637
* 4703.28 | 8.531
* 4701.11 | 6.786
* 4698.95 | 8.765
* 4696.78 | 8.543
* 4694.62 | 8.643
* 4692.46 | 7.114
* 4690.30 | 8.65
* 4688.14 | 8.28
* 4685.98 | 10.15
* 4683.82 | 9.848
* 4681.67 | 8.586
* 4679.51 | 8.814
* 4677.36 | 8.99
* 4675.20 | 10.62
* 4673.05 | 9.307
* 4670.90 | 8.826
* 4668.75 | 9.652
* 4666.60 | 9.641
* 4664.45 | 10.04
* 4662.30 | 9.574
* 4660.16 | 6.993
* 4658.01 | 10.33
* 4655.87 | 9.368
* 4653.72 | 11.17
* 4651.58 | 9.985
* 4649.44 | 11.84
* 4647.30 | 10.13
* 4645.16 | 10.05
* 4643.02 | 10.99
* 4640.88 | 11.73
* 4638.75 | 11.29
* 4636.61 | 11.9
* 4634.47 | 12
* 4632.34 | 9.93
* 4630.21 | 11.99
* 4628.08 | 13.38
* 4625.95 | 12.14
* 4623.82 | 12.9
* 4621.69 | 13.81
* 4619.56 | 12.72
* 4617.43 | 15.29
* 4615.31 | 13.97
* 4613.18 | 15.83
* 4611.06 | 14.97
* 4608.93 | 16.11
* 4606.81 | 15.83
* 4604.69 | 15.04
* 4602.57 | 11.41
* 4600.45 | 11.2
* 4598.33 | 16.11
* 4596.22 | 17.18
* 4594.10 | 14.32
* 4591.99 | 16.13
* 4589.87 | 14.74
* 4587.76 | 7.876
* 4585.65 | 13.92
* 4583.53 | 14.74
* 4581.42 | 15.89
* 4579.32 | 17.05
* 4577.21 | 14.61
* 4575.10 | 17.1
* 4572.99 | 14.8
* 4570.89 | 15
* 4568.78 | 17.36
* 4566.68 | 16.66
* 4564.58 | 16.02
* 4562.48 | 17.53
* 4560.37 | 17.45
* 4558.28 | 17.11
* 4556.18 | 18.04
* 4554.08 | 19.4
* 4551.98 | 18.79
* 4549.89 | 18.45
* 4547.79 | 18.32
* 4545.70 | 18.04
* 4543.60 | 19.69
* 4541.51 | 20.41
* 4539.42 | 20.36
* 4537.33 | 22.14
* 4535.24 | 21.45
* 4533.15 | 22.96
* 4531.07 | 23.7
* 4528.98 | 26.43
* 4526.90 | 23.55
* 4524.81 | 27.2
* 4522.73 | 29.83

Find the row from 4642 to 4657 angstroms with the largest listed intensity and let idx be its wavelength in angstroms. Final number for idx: 4649.44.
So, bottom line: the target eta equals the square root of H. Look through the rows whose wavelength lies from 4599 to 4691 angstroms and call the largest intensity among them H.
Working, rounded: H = 16.11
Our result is 4.01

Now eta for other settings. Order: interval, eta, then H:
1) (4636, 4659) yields 3.45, 11.9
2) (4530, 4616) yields 4.87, 23.7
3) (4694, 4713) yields 2.96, 8.765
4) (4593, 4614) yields 4.14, 17.18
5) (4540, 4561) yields 4.52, 20.41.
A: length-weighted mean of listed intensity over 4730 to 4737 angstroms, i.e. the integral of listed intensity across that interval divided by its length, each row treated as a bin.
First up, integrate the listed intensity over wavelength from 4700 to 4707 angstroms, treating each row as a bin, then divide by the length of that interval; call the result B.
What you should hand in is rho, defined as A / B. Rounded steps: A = 4.4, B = 7.4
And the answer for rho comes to 0.6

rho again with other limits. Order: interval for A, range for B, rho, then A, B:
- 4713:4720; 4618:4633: 0.6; 7.6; 12.6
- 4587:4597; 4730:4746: 2.4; 14.1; 6.0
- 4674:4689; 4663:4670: 1.0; 9.3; 9.7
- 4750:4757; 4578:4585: 0.5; 7.6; 15.7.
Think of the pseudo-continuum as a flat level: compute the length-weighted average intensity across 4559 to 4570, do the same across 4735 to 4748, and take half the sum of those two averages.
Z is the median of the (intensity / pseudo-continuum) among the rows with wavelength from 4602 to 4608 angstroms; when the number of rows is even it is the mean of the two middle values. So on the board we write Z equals 1.3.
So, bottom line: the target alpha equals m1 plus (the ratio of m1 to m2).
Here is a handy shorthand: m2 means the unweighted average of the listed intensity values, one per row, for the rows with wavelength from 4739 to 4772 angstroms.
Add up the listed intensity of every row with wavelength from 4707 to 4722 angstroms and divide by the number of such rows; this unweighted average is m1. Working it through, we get 9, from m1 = 8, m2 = 7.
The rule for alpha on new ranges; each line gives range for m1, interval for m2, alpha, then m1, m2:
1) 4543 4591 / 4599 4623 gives 18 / 16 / 14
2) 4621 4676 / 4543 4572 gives 11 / 11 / 18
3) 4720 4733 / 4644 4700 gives 6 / 5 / 9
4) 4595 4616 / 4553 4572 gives 16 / 15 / 17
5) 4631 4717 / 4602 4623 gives 10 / 9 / 14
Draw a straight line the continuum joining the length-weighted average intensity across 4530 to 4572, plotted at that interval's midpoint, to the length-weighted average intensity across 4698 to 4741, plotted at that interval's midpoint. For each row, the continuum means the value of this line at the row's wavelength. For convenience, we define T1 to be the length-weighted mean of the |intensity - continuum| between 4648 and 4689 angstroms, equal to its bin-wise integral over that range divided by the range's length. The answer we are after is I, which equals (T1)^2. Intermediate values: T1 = 1.0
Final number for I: 1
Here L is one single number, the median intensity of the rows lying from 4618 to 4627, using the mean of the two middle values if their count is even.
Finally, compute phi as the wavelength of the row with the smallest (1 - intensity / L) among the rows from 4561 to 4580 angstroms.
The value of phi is 4562.48 angstroms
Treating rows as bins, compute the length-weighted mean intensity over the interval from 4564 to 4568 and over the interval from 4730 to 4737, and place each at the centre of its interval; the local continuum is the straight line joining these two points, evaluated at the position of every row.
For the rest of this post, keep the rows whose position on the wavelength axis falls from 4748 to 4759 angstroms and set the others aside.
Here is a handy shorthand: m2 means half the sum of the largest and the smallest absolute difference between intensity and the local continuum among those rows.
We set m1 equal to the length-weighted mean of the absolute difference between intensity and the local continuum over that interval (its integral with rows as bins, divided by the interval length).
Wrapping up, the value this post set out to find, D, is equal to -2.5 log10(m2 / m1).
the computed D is 0.00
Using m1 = 4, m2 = 4.3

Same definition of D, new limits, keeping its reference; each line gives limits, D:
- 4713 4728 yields 0.04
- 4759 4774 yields 0.05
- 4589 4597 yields -0.29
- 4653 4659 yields -0.09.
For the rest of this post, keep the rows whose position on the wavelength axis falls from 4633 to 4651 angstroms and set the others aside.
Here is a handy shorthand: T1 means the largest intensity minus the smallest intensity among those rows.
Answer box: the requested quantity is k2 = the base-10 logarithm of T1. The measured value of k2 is 0.3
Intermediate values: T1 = 2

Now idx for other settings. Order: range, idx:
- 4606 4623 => 4608.93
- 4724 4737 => 4729.34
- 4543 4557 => 4543.60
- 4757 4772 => 4759.93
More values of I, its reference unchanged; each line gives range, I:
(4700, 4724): 1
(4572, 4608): 4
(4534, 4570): 1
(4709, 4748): 4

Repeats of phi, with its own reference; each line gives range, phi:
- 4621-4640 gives 4621.69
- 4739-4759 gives 4751.17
